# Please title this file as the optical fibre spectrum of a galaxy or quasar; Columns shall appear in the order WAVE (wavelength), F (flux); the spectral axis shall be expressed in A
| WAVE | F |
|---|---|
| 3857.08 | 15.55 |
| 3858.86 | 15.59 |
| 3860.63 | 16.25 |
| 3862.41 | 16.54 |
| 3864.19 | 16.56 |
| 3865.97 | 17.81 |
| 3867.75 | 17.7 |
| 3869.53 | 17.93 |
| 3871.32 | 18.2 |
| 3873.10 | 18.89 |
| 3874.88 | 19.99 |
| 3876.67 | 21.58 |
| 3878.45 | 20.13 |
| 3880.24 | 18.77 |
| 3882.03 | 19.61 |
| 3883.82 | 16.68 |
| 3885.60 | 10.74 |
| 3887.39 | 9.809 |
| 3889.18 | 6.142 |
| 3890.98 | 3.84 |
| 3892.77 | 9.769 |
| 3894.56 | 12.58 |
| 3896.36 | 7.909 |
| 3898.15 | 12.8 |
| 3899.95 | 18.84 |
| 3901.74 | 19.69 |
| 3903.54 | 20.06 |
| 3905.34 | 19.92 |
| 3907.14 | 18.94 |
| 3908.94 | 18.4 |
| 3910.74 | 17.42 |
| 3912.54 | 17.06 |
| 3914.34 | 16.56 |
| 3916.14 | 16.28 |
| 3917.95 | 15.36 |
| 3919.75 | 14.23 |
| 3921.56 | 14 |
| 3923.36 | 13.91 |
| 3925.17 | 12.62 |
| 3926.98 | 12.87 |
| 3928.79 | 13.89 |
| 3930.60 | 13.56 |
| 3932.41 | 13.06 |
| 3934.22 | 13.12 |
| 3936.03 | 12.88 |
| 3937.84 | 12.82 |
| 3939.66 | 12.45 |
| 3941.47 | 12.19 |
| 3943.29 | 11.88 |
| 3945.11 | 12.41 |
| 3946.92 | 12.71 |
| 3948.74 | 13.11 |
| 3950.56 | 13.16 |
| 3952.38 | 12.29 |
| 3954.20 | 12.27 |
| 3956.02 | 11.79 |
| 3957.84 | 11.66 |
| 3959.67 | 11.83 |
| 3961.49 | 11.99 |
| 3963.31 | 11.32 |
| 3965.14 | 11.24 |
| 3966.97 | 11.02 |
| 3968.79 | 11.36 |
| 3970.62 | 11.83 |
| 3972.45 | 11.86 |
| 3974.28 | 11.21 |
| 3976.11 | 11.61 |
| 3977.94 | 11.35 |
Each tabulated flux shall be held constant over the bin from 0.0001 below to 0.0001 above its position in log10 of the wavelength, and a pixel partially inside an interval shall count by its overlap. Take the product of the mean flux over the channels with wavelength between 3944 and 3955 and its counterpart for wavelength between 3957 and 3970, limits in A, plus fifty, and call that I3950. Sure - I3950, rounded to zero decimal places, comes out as 195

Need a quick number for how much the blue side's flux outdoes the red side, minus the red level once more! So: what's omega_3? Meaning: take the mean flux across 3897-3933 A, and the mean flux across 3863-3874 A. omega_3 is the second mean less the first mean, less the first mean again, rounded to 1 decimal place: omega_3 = -14.1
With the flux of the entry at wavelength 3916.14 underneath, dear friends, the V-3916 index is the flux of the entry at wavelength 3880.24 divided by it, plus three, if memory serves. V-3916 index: 4.2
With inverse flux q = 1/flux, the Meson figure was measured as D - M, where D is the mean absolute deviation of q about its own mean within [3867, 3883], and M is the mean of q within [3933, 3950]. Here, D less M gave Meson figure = -0.077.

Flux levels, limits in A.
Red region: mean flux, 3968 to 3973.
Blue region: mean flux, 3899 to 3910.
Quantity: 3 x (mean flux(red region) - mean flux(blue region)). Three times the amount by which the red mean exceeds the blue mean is -23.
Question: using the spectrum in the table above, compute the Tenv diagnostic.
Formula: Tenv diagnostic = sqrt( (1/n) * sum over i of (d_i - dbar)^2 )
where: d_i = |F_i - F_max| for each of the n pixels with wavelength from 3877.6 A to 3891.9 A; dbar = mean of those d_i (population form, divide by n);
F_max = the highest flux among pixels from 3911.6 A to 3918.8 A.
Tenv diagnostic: 4.3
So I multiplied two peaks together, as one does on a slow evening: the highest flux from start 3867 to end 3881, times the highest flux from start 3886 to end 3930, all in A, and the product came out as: 433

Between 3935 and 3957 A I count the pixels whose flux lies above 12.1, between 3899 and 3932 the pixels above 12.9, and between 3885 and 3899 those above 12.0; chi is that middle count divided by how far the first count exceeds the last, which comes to 2.0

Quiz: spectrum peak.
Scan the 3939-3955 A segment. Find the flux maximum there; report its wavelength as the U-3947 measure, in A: 3950.56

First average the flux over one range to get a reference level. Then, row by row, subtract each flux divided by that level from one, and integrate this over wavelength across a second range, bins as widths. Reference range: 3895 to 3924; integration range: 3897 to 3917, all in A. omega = -2 A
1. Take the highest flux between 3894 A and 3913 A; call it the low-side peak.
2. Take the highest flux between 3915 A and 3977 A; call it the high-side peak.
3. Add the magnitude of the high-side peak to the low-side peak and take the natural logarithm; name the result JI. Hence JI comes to 3.59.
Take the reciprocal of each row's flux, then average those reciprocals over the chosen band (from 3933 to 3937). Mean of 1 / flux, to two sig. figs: 0.077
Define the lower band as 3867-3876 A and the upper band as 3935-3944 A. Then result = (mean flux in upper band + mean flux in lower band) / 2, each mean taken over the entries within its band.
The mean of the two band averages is 15.5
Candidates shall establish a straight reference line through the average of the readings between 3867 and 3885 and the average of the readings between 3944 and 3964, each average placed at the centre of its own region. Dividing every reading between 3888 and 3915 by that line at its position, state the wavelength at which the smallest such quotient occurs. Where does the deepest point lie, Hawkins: 3890.98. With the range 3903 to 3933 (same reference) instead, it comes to 3925.17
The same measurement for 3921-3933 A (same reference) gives 3925.17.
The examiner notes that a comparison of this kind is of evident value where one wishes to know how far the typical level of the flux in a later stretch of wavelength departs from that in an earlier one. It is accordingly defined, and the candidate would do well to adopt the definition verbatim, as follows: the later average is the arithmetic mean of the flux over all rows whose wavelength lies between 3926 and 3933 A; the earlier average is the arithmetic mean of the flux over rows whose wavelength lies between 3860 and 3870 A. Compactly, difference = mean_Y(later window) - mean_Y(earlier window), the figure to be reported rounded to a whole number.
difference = -4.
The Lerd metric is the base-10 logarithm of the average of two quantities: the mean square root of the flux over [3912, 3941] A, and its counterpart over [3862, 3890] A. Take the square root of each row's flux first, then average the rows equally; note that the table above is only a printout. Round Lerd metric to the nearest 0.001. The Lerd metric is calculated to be 0.590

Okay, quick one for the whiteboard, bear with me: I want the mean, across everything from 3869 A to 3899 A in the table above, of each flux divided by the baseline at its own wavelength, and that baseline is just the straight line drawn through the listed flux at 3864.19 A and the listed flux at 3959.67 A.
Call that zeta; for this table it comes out 0.92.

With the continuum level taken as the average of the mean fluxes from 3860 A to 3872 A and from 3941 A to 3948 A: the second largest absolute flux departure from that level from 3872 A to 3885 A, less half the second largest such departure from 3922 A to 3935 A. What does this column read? 4.4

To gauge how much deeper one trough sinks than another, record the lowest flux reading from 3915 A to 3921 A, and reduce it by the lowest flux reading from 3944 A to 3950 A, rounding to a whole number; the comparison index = 2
